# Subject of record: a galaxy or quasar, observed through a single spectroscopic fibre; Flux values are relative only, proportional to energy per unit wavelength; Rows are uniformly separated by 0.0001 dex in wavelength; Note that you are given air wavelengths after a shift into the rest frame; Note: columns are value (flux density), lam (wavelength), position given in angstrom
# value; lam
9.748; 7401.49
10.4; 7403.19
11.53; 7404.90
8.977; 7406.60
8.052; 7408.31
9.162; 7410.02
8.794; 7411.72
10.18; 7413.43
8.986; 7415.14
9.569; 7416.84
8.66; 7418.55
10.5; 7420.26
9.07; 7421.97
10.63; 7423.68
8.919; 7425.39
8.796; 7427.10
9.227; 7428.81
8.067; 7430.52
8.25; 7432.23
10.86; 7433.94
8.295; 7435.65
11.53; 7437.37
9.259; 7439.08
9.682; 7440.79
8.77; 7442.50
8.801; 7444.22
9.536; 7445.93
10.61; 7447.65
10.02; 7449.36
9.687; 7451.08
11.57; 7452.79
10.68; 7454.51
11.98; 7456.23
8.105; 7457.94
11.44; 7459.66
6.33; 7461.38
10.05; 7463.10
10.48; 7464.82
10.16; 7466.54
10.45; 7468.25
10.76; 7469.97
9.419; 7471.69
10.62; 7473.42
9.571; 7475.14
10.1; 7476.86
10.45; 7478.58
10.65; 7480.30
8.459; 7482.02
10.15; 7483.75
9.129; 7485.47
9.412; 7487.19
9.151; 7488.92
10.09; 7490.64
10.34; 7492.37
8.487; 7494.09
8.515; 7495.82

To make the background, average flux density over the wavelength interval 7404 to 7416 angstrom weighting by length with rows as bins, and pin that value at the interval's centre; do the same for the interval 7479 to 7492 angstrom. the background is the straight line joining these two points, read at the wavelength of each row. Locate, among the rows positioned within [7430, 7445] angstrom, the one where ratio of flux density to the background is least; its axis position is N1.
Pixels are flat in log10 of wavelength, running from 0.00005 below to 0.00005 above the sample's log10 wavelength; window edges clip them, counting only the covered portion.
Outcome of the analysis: 7430.52 angstrom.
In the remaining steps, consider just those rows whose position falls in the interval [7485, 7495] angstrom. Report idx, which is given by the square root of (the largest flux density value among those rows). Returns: 3.22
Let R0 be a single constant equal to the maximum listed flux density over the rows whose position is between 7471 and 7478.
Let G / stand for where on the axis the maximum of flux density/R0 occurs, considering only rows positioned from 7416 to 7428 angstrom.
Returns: 7423.68 angstrom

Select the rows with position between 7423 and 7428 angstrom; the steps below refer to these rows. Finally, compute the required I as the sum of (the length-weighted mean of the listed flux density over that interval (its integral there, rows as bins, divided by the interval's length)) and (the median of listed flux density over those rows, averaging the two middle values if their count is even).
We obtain 18.3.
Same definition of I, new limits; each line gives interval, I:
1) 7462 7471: 20.7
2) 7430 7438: 17.7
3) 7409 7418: 18.5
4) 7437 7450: 19.3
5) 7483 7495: 18.9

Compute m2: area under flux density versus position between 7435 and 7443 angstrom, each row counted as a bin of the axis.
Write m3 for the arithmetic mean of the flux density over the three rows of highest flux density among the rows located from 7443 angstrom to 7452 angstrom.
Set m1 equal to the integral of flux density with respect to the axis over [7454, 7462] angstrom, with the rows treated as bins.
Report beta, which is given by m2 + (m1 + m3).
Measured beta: 165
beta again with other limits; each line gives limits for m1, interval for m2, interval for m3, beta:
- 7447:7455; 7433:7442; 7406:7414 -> 182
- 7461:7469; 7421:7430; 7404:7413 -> 171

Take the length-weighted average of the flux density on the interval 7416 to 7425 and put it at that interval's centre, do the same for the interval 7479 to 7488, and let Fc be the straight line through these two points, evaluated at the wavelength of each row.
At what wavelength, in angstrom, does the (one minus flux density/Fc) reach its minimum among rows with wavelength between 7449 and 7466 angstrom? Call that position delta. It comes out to 7456.23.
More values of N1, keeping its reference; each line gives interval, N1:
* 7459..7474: 7461.38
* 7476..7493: 7482.02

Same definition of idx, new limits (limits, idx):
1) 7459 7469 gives 3.38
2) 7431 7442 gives 3.40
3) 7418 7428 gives 3.26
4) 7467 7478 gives 3.28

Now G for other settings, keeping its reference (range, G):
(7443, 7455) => 7452.79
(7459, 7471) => 7459.66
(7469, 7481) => 7469.97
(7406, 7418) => 7413.43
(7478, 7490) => 7480.30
